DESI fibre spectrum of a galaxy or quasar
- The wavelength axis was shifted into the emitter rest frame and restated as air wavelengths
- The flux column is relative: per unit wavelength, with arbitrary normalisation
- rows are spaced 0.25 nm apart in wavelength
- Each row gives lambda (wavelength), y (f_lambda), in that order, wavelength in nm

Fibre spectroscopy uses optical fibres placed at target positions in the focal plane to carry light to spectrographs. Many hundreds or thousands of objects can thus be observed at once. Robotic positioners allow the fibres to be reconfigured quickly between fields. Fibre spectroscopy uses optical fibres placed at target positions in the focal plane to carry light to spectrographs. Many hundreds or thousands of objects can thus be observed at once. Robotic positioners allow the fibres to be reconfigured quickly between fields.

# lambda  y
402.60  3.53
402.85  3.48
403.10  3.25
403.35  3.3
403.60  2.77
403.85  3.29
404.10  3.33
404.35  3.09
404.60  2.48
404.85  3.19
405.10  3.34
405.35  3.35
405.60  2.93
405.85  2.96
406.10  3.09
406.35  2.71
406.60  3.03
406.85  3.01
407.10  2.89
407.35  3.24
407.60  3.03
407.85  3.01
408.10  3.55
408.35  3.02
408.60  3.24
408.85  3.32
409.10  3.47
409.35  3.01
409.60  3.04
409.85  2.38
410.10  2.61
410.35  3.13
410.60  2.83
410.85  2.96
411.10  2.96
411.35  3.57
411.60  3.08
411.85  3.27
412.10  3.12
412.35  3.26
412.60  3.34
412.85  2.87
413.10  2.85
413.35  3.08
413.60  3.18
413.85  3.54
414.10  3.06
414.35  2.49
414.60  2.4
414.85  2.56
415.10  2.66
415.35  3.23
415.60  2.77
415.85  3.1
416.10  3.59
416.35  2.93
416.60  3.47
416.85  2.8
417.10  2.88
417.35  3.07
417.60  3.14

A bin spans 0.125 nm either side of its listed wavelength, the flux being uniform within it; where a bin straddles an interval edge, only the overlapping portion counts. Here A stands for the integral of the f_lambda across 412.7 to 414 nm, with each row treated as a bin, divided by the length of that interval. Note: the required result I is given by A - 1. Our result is 2.11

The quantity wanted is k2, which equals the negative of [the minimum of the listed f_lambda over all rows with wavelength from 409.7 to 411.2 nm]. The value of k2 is -2.38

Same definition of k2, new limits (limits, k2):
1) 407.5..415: -2.38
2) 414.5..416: -2.40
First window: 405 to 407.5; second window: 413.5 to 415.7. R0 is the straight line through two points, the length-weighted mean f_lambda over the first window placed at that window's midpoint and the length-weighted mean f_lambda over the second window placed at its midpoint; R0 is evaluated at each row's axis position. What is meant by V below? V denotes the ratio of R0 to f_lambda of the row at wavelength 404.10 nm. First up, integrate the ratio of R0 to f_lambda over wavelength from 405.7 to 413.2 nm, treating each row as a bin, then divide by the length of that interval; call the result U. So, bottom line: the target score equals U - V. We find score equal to 0.051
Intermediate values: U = 0.98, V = 0.930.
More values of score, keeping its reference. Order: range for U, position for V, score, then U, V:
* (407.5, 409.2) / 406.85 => -0.076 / 0.93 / 1.010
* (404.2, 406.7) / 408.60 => 0.098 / 1.02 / 0.927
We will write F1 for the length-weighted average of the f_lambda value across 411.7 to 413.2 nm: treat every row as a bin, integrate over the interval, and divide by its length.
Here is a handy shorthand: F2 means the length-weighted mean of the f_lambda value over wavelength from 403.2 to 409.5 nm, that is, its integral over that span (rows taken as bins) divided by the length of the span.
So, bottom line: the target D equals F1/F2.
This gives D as 1.01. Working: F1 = 3.12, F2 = 3.11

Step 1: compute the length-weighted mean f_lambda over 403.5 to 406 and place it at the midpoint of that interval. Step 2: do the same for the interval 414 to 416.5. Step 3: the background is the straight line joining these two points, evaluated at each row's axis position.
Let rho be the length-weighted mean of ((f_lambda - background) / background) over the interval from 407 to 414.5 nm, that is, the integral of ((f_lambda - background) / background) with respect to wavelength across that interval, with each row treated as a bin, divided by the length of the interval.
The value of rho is 0.038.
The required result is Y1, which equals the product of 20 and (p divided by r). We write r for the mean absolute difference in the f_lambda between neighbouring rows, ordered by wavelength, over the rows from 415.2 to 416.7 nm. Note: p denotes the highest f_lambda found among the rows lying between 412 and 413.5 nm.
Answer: 135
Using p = 3.34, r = 0.50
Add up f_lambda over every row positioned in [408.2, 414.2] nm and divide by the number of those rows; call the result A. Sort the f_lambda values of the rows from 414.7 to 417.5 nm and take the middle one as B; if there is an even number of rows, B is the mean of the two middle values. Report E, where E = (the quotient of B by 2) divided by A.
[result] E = 0.474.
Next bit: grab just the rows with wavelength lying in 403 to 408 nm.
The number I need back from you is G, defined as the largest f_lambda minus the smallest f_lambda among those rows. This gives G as 0.87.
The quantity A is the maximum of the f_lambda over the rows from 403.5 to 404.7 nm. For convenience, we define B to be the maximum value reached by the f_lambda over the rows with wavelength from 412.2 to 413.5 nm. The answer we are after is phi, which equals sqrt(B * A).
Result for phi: 3.33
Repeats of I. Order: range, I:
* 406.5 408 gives 2.04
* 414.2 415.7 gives 1.69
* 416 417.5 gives 2.12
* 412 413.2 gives 2.09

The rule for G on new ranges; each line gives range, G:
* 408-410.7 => 1.17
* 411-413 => 0.70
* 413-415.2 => 1.14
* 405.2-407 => 0.64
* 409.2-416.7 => 1.21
